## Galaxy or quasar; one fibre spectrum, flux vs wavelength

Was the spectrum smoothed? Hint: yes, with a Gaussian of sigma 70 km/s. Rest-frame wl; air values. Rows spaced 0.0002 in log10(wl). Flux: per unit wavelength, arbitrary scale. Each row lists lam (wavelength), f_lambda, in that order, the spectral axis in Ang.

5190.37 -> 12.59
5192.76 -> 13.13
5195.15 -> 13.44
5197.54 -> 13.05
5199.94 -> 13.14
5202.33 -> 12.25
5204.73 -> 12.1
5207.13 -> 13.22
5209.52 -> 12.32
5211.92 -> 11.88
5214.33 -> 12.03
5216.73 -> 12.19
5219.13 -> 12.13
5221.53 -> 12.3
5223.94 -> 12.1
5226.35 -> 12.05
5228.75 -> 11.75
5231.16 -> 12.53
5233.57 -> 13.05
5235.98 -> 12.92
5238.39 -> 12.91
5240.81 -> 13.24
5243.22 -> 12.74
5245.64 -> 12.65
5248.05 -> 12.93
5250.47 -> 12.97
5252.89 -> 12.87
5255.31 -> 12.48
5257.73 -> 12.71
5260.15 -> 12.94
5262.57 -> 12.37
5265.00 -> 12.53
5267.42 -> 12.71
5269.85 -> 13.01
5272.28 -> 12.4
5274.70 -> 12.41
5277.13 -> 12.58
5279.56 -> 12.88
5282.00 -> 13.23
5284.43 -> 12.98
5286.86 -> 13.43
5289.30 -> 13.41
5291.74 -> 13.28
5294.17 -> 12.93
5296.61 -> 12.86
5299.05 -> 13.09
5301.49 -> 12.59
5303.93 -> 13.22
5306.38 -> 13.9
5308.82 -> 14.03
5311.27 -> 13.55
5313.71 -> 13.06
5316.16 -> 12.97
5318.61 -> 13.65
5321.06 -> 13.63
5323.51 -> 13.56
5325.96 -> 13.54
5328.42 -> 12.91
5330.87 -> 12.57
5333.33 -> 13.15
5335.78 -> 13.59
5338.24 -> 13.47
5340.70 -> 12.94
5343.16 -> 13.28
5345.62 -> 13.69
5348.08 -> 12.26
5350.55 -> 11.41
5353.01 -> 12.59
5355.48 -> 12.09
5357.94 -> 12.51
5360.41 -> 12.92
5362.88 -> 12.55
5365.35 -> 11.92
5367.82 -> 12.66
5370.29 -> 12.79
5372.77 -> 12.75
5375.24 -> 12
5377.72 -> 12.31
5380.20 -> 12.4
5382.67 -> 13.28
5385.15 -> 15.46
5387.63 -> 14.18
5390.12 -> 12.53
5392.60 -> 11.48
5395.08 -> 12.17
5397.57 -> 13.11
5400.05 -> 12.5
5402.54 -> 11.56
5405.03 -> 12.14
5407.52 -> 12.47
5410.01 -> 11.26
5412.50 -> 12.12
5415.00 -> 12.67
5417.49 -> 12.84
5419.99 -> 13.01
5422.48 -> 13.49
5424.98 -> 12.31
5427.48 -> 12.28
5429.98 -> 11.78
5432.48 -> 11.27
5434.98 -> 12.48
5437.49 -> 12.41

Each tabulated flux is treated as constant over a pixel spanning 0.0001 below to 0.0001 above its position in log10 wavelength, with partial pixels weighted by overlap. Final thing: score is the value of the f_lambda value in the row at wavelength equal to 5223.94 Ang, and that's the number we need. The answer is 12.1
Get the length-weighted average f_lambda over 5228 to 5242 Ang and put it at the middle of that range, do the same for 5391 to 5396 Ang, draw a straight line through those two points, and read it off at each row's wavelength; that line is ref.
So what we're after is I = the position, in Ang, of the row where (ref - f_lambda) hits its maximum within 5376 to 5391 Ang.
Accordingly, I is 5377.72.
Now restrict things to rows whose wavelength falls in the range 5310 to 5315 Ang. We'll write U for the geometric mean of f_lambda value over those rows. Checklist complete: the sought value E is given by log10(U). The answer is 1.12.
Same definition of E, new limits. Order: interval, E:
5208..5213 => 1.08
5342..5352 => 1.10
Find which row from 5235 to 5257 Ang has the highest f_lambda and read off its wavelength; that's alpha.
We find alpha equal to 5240.81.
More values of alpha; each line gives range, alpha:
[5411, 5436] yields 5422.48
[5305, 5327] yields 5308.82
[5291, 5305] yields 5291.74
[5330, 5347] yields 5345.62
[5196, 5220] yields 5207.13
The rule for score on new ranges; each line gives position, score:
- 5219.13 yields 12.13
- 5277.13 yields 12.58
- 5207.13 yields 13.22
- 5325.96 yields 13.54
